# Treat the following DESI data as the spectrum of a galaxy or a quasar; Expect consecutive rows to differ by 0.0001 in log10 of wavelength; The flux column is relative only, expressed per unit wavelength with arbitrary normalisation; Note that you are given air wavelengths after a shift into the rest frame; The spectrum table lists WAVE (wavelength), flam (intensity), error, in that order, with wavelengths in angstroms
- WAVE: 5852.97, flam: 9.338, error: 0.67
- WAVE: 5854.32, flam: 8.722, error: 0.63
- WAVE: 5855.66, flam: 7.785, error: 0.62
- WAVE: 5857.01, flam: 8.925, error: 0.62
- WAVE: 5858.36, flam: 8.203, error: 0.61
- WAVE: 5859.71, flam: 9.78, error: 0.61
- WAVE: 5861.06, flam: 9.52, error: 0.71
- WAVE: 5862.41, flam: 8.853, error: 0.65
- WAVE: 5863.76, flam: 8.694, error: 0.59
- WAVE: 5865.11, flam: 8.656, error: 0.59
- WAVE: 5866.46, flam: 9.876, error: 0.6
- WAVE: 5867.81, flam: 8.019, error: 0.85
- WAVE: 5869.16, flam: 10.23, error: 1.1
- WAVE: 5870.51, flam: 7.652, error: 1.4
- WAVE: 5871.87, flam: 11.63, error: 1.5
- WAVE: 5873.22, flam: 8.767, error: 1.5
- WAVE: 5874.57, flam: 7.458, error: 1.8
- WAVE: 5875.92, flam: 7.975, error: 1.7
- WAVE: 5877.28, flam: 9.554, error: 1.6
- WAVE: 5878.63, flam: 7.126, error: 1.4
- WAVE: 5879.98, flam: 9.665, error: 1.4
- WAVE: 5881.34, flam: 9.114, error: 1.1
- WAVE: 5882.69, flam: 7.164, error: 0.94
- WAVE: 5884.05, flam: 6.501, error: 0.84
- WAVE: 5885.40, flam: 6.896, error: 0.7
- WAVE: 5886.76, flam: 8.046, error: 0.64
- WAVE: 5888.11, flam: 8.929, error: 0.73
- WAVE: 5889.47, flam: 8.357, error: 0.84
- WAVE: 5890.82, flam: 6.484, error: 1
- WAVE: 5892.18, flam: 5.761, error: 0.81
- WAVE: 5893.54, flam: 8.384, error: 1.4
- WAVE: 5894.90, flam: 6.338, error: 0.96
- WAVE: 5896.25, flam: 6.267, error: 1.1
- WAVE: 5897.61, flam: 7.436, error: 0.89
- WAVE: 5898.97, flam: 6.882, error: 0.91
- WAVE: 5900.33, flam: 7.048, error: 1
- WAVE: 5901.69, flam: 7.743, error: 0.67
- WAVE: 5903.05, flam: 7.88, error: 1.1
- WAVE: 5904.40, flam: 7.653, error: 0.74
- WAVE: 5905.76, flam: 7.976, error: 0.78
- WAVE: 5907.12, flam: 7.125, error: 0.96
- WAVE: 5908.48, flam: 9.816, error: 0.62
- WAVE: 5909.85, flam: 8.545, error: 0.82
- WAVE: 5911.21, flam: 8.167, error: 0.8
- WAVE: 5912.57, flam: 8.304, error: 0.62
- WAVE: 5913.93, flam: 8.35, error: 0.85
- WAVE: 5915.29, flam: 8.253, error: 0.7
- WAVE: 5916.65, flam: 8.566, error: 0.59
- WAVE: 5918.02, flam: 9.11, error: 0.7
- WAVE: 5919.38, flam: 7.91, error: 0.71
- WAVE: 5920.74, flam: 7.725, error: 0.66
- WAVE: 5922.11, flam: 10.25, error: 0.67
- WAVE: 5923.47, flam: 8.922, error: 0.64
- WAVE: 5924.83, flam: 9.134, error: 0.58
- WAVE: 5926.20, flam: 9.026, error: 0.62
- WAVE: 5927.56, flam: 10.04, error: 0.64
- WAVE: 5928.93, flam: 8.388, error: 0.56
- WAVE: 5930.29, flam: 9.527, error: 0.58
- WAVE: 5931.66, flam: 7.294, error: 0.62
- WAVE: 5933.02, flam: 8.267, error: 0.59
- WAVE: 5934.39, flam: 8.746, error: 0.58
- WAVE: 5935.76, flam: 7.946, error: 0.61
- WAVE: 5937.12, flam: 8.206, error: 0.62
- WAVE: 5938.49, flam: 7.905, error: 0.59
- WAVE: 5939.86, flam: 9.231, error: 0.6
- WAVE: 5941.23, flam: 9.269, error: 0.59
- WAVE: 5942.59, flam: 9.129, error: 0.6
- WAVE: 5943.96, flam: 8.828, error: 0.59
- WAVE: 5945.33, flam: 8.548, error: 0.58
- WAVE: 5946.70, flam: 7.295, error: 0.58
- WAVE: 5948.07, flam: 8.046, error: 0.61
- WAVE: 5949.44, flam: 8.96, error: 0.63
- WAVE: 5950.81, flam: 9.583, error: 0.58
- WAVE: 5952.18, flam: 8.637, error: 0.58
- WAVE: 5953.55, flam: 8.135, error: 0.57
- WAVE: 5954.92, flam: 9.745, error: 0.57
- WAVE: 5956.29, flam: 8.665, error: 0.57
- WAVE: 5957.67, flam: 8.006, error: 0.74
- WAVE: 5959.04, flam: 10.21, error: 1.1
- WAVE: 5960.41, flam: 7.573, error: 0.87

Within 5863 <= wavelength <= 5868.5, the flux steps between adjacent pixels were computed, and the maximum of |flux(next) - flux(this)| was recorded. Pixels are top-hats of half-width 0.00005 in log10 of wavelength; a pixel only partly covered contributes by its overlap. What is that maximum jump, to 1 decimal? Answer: 1.9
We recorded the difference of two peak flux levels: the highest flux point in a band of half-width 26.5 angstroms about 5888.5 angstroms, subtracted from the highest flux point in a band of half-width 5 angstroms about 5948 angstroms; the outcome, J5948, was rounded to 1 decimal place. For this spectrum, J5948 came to -2.0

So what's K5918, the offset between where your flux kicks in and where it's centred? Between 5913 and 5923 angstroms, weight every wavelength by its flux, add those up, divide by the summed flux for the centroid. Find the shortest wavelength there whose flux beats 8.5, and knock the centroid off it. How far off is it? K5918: -1.5 angstroms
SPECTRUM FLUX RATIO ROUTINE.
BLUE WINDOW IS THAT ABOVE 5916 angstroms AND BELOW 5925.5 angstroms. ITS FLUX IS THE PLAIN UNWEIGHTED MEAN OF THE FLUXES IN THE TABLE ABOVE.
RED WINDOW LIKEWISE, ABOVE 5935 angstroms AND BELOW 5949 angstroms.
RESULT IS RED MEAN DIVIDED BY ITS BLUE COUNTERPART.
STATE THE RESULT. 0.96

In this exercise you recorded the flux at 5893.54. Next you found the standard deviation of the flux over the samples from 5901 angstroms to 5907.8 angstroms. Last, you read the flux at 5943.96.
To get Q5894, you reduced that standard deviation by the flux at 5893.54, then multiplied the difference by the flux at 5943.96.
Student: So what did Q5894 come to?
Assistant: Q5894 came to -71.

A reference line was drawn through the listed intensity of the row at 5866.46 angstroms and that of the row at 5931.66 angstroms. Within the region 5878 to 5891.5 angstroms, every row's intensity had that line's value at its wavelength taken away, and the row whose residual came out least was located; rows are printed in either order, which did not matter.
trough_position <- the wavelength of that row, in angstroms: 5884.05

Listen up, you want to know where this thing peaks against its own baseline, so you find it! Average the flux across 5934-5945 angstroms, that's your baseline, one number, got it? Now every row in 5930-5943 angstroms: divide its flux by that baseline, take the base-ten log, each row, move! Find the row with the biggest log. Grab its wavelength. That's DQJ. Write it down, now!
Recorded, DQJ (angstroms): 5930.29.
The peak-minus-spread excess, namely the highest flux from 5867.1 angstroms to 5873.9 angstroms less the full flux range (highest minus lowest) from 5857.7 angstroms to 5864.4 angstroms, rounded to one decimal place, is 10.1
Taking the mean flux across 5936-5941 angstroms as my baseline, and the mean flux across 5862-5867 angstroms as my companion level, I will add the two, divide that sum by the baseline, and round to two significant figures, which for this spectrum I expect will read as 2.1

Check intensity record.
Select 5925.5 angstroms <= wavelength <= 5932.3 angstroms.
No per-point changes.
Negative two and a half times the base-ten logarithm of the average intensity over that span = -2.37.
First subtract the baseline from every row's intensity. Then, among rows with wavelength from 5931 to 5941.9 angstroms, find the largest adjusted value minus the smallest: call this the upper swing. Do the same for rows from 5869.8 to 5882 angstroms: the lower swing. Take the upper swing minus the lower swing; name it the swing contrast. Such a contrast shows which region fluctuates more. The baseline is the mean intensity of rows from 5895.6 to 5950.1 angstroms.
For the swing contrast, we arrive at -2.5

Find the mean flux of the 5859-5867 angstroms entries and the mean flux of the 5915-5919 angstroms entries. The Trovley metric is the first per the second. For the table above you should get 1.07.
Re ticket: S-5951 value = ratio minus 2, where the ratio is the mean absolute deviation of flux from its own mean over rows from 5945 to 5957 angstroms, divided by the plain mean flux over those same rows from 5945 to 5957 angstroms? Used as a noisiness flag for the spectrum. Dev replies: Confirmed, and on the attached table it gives -1.94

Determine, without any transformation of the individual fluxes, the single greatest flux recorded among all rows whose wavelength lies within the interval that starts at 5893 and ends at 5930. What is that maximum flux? 10.25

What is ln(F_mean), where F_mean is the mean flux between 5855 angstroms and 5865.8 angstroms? 2.17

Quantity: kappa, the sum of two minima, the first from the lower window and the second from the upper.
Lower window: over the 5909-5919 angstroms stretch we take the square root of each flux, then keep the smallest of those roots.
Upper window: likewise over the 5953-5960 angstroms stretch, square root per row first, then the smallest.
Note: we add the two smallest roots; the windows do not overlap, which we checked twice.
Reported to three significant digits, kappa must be 5.69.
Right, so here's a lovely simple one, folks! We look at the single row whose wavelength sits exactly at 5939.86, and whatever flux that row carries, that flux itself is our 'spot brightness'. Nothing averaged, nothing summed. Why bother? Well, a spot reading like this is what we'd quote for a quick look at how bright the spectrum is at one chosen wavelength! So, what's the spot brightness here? 9.231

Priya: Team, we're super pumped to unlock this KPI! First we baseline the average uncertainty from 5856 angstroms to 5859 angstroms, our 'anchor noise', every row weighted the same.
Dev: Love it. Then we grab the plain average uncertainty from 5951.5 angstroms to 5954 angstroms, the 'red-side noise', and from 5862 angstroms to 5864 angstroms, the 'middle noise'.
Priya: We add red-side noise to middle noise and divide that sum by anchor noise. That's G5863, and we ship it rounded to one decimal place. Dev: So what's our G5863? 1.9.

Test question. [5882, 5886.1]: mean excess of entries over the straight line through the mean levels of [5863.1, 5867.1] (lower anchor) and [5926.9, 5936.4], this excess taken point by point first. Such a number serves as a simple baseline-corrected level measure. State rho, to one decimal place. -2.1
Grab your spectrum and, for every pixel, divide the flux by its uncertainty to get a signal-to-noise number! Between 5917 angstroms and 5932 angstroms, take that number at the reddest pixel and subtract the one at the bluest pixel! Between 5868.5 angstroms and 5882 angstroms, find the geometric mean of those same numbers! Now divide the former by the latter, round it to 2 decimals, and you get -0.20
